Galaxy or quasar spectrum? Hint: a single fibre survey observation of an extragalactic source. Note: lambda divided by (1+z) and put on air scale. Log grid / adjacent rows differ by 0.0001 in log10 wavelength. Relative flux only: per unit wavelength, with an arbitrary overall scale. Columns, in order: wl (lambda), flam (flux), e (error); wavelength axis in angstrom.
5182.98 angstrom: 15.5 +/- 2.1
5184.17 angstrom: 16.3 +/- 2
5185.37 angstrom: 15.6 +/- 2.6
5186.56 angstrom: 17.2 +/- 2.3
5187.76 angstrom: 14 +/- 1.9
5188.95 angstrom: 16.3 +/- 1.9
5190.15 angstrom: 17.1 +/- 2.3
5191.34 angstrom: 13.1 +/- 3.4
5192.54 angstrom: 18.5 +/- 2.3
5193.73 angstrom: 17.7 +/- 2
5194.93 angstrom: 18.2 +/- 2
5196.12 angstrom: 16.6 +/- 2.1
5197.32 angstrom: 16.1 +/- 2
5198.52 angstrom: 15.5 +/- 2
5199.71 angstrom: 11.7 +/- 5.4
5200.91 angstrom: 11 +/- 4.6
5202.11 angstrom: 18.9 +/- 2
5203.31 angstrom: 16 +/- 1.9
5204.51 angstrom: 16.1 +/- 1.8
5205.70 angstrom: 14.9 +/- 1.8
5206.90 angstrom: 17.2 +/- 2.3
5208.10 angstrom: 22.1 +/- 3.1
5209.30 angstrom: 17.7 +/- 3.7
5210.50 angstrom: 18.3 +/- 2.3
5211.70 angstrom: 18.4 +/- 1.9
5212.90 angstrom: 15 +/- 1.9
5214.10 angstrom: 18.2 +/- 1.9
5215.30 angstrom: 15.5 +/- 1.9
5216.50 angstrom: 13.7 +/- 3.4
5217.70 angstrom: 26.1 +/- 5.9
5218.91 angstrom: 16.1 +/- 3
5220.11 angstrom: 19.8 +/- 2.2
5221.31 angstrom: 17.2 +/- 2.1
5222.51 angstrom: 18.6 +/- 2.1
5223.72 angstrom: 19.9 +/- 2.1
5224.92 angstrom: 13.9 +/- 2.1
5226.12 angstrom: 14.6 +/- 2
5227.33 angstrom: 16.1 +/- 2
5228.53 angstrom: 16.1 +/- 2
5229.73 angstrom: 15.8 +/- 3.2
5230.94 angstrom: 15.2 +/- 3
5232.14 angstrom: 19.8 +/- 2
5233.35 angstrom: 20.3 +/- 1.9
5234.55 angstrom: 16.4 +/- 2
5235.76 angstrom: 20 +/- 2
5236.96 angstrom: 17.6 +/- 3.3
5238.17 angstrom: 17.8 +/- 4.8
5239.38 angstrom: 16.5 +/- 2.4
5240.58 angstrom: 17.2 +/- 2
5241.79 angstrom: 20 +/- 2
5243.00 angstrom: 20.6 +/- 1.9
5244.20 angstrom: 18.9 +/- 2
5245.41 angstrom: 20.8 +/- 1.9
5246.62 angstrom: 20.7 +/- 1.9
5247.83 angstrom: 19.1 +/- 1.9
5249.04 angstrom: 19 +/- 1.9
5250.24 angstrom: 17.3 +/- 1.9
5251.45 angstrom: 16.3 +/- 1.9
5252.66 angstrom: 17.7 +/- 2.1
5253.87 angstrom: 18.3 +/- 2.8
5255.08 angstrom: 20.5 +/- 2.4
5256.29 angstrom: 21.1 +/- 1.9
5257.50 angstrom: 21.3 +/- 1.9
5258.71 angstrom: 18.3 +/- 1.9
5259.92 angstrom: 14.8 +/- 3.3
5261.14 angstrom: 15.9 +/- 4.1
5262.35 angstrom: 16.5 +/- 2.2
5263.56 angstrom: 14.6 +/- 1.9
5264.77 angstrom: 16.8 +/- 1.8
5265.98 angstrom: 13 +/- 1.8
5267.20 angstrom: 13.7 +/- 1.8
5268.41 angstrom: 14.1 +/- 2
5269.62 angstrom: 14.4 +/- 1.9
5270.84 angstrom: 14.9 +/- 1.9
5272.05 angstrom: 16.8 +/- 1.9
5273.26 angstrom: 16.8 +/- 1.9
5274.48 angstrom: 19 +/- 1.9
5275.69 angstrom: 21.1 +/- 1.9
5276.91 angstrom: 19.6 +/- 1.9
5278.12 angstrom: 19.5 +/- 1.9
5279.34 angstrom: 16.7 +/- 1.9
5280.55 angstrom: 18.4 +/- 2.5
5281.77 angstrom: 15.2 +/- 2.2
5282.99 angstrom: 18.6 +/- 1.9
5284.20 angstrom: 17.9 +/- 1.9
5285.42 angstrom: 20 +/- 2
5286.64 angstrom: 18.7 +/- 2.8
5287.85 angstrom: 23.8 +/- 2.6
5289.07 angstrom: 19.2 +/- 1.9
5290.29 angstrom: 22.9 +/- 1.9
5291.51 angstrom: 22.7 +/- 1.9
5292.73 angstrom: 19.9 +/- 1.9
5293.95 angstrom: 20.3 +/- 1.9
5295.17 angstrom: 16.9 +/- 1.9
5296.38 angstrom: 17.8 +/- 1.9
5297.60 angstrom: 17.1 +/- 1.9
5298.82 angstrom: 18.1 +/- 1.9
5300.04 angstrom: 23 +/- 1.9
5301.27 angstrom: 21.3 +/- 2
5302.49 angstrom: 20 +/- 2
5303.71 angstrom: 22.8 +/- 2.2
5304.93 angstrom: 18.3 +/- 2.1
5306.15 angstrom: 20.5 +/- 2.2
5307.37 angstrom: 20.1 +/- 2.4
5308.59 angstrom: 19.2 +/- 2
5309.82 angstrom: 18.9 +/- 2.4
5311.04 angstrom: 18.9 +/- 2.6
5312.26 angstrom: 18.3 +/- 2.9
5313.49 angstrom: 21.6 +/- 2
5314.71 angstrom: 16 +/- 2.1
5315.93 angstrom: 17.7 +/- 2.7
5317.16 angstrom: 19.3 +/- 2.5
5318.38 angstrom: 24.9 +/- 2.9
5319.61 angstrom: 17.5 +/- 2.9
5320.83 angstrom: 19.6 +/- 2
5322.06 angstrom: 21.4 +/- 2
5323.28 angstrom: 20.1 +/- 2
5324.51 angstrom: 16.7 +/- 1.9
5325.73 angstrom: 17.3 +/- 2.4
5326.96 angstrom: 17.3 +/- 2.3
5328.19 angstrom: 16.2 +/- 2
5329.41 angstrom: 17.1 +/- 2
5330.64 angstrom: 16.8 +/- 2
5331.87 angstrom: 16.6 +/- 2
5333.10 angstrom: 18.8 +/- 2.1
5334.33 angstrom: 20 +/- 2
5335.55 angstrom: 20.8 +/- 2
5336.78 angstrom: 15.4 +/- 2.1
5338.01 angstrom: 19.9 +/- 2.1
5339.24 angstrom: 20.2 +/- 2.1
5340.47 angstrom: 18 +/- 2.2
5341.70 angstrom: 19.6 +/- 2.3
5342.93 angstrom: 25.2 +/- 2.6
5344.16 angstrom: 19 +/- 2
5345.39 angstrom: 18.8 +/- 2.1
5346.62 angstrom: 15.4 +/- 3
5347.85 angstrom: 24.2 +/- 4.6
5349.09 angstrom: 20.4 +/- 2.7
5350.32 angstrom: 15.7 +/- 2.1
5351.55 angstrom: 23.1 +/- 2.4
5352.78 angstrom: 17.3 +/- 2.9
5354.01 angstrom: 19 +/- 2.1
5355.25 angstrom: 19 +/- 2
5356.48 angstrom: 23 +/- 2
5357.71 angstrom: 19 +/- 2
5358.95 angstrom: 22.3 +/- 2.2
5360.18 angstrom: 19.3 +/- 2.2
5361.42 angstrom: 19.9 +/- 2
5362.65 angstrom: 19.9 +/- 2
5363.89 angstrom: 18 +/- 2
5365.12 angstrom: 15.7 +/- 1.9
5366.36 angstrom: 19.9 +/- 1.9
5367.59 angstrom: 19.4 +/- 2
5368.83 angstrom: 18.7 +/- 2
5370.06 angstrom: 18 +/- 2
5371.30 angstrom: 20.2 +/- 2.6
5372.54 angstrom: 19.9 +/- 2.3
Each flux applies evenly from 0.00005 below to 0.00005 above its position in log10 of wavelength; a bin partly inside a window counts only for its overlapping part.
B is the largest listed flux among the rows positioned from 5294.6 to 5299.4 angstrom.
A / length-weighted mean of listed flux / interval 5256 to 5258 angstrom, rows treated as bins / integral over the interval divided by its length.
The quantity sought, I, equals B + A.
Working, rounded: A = 21.2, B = 18.1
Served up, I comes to 39.3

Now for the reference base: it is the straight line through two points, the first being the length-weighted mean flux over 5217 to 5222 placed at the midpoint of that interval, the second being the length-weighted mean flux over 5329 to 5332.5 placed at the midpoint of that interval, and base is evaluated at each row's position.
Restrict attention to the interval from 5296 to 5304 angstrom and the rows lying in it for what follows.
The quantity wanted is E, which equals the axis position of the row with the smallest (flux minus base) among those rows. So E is 5297.60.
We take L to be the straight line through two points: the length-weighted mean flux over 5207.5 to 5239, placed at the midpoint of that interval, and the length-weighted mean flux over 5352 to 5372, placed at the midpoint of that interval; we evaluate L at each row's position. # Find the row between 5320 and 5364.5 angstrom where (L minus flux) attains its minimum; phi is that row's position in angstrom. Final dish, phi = 5342.93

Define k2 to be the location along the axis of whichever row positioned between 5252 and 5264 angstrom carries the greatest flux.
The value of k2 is 5257.50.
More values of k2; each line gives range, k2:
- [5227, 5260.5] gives 5257.50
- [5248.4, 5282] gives 5257.50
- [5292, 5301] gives 5300.04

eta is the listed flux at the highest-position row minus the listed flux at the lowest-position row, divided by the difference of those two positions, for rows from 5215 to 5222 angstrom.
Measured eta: 0.3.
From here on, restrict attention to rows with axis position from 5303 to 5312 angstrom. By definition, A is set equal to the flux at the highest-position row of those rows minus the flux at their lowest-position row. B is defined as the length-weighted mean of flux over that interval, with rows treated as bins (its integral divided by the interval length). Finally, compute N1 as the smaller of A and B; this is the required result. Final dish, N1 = -4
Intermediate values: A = -4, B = 20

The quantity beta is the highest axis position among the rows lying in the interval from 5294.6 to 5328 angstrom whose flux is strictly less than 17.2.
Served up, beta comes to 5324.51 angstrom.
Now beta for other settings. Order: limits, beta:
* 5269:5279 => 5273.26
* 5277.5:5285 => 5281.77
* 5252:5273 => 5272.05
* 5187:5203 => 5200.91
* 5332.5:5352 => 5350.32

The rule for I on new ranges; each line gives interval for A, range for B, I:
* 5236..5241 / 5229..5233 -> 37.3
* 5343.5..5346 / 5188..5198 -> 37.5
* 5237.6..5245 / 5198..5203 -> 37.5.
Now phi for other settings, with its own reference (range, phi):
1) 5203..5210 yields 5208.10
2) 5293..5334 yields 5318.38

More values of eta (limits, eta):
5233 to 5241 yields -0.4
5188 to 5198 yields 0.0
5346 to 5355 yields 0.5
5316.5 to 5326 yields -0.2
